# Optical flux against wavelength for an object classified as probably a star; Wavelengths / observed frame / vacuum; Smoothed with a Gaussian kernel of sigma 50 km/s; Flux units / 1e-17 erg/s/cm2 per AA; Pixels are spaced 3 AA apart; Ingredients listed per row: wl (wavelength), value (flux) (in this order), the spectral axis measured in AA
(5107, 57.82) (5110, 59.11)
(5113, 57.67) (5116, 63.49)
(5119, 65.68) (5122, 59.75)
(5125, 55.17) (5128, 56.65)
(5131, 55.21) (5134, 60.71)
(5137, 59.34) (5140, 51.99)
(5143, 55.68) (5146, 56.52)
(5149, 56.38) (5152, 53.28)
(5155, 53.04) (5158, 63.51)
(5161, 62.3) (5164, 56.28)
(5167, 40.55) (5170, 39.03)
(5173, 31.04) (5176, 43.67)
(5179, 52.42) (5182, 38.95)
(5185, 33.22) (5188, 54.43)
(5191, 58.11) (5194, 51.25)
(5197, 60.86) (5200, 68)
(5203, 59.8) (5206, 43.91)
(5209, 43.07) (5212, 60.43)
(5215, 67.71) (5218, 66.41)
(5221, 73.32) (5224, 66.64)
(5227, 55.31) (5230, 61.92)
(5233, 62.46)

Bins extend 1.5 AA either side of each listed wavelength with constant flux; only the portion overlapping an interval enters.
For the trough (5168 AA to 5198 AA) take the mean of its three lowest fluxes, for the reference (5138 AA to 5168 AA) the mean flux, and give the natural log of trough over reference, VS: -0.47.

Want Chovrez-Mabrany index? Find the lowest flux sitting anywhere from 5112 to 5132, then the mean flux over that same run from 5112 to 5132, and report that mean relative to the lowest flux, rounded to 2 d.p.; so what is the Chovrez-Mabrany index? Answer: 1.07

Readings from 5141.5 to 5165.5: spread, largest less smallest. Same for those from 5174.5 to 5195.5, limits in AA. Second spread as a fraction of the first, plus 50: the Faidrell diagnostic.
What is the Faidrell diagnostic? 52.4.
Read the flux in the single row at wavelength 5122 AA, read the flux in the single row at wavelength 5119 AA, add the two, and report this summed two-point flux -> 125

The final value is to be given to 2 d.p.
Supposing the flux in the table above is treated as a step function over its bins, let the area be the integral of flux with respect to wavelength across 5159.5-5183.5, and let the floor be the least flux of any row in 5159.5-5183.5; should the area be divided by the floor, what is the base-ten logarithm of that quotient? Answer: 1.55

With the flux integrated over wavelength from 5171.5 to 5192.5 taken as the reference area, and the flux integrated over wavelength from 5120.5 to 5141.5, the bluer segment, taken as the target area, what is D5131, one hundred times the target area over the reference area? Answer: 128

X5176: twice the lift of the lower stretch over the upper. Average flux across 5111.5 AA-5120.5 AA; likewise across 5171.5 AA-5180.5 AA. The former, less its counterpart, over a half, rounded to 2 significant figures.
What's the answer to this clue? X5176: 40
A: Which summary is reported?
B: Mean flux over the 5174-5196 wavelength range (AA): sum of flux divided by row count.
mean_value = 47.4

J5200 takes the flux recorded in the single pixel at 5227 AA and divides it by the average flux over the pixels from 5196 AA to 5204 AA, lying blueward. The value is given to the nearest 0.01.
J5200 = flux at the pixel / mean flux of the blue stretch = 0.88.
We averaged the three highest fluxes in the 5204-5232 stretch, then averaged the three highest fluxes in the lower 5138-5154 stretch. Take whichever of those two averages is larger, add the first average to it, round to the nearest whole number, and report 138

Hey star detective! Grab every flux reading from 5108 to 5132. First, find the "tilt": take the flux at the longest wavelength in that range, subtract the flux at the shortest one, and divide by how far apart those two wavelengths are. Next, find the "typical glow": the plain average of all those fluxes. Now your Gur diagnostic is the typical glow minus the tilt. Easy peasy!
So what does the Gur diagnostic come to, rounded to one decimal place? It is 59.3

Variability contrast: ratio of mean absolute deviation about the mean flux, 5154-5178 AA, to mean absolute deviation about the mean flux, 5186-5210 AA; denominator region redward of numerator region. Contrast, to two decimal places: 1.49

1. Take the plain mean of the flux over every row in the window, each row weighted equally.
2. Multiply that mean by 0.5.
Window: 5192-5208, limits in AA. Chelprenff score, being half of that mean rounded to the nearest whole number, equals 28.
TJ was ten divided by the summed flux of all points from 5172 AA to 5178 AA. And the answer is 0.13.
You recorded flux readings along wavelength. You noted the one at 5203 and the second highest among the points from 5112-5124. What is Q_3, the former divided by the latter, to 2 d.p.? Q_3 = 0.94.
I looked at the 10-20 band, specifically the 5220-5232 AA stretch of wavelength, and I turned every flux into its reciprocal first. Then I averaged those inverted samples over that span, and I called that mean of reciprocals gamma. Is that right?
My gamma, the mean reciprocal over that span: 0.016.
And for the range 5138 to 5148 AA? 0.018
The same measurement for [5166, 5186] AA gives 0.026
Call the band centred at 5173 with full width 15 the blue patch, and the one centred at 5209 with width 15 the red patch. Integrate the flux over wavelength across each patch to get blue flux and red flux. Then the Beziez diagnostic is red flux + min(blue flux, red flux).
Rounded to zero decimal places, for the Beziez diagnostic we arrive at 1445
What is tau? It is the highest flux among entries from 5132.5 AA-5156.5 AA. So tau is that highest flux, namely 60.71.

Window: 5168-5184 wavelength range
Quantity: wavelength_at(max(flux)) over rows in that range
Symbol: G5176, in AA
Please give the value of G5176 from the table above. 5179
